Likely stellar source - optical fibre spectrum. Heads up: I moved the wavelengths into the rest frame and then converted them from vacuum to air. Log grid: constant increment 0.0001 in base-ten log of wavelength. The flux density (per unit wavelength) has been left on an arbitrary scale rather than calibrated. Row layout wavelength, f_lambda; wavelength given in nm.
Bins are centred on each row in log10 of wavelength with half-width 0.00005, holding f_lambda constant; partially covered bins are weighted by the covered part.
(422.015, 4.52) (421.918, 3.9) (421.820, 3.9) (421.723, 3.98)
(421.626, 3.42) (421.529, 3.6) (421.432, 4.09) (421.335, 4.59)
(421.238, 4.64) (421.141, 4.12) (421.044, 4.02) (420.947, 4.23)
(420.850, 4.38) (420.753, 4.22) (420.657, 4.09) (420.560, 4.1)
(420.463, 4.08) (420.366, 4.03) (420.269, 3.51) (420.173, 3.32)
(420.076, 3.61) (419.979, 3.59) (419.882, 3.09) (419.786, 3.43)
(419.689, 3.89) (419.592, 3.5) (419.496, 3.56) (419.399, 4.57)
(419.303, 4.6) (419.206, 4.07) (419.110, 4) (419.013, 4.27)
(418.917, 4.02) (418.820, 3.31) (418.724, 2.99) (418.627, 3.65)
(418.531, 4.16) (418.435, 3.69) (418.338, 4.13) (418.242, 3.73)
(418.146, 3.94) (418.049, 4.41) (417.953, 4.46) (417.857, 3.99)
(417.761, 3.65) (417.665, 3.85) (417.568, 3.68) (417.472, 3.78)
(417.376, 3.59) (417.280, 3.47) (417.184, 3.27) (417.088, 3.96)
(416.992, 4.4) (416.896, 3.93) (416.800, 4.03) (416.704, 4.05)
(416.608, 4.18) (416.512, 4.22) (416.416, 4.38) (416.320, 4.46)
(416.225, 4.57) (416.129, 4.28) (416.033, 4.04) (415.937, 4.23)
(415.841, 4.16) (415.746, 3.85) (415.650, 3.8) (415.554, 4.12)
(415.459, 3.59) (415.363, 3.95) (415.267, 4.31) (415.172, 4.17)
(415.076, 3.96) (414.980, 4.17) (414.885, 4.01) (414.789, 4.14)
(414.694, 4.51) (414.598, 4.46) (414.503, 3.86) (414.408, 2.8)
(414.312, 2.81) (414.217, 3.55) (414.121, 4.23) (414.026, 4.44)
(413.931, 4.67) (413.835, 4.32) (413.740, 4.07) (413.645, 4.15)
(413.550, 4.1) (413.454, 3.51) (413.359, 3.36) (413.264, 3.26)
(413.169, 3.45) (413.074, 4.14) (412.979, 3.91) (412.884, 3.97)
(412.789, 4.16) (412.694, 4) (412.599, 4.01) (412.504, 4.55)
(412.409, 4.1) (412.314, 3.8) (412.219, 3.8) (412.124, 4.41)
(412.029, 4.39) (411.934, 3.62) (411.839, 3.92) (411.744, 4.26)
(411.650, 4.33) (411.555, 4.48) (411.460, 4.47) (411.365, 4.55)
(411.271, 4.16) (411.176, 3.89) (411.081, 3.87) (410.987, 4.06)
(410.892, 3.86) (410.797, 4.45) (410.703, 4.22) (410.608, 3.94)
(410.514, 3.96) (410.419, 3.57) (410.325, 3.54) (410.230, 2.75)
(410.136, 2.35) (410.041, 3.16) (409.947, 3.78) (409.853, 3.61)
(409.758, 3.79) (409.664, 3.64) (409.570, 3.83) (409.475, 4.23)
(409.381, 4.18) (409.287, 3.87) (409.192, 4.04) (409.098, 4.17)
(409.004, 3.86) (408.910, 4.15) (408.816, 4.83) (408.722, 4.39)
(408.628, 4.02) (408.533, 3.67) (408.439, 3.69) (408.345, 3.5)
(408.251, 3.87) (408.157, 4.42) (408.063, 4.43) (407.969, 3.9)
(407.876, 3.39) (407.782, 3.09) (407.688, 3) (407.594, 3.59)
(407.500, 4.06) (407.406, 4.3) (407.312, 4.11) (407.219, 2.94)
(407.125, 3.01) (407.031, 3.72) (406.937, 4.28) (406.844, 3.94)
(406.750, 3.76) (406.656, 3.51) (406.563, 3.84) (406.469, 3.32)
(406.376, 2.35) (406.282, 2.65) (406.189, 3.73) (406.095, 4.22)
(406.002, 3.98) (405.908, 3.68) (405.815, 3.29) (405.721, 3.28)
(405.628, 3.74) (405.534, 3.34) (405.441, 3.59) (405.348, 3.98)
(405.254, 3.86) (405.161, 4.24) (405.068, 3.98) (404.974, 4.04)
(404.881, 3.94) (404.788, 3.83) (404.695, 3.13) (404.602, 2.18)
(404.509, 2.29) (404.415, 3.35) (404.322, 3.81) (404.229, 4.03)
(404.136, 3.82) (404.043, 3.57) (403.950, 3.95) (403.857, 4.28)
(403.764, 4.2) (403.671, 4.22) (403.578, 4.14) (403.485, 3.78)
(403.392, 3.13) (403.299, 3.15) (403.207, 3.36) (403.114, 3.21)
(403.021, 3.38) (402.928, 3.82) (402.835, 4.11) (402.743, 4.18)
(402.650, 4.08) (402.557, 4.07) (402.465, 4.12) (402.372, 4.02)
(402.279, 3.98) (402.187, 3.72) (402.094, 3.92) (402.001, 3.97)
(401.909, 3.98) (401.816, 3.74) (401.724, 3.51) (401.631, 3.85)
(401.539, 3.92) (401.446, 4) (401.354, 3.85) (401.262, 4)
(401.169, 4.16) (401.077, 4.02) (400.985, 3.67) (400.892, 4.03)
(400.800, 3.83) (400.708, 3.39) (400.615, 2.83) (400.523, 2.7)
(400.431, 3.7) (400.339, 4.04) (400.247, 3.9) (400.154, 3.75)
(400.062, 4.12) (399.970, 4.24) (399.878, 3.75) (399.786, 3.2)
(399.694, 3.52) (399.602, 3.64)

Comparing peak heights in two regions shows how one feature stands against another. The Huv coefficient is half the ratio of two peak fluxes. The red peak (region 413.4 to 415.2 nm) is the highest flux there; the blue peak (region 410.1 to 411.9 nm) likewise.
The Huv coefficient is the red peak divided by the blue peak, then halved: 0.513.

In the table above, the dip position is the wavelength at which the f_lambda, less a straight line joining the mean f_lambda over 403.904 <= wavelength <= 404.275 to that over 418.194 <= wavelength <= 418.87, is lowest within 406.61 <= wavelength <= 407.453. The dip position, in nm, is 407.219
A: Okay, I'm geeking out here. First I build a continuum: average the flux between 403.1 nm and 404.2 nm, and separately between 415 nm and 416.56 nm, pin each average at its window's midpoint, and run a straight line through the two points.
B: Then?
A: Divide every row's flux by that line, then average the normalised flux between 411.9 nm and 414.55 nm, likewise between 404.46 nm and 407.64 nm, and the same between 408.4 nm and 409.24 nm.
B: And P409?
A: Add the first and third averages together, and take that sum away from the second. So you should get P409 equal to -1.076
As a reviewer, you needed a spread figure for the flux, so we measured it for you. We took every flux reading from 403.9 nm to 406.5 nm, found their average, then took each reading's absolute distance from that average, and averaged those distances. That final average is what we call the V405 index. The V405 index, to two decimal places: 0.45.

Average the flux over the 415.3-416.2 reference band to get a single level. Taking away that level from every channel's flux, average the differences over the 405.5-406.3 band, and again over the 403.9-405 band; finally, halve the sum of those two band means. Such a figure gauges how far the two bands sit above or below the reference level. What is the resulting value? -0.48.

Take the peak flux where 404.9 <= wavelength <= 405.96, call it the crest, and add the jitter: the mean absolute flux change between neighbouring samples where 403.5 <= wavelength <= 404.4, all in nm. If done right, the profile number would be 4.44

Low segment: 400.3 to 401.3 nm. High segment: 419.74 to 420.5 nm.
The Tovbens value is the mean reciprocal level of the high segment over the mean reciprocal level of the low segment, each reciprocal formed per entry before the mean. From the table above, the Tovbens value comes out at 1.01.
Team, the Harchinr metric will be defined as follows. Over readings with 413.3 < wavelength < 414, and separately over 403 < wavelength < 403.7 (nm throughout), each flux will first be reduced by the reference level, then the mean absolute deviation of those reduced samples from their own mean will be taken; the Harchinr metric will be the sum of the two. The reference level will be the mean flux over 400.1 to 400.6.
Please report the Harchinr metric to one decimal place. 0.7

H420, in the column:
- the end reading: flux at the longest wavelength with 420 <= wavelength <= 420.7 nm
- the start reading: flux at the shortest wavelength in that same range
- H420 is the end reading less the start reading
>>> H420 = 0.5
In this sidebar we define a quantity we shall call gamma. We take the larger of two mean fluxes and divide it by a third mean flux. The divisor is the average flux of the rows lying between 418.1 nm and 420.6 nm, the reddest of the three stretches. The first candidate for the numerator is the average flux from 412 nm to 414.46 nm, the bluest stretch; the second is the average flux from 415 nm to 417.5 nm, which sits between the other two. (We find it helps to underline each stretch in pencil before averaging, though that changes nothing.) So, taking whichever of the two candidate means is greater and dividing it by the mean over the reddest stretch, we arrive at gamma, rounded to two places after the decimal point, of 1.06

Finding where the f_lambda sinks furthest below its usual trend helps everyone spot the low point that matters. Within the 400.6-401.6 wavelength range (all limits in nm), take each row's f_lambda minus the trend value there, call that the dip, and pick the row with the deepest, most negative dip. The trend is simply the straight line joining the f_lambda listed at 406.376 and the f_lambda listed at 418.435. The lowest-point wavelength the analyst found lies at 400.615 nm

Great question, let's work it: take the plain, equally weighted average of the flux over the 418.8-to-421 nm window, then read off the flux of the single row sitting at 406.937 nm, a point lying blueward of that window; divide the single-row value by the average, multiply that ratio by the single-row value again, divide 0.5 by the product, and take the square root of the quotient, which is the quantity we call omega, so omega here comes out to 0.326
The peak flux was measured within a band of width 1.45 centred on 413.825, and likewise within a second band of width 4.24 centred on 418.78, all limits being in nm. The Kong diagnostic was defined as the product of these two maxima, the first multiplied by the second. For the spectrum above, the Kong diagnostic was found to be 21.5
